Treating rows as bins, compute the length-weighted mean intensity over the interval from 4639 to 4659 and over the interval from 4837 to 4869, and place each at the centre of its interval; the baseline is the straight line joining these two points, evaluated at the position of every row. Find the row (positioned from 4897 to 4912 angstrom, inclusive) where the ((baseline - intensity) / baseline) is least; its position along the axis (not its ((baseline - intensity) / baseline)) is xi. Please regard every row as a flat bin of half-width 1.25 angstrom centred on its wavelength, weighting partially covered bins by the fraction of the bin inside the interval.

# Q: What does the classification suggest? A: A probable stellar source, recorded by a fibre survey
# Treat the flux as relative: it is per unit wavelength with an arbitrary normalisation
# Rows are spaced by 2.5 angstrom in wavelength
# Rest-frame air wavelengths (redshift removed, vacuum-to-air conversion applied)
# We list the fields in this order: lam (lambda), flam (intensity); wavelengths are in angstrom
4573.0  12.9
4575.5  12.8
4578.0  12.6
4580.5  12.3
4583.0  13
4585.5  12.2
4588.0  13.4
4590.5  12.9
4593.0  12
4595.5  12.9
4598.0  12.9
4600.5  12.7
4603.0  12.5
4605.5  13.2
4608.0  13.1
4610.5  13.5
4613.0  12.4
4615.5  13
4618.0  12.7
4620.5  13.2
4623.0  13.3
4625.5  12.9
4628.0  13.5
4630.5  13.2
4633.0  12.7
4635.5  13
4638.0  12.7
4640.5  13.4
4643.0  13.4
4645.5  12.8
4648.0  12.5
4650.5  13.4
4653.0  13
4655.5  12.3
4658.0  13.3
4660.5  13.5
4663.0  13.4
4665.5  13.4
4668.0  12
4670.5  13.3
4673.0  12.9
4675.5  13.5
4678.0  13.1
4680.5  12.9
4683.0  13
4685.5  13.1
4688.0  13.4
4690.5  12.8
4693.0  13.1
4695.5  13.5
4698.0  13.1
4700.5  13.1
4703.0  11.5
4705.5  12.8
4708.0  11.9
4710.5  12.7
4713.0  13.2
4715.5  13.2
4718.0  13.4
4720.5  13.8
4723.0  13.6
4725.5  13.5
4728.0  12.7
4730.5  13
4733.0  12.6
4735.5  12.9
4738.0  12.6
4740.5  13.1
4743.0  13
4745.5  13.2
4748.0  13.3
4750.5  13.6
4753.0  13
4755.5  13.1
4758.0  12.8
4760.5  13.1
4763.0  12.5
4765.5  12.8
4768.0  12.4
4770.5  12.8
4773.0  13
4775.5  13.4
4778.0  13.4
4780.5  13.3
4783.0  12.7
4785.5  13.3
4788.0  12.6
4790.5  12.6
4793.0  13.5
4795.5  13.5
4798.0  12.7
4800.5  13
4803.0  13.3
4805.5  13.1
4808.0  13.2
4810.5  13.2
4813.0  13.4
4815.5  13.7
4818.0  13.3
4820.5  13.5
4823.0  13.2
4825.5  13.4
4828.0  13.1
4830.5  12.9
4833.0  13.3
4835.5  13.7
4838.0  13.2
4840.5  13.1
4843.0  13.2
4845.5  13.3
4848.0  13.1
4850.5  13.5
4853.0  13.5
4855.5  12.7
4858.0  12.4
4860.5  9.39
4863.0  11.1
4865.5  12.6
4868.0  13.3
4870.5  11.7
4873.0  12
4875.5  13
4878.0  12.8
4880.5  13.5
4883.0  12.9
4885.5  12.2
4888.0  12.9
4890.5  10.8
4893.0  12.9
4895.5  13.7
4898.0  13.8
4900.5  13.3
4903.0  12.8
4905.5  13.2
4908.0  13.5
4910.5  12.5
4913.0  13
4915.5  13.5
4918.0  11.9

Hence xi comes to 4898.0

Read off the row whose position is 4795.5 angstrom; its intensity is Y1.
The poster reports 13.5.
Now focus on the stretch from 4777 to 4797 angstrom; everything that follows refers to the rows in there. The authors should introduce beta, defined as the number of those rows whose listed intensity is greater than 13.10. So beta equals 5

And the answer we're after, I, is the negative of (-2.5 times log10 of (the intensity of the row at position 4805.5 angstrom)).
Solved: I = 2.79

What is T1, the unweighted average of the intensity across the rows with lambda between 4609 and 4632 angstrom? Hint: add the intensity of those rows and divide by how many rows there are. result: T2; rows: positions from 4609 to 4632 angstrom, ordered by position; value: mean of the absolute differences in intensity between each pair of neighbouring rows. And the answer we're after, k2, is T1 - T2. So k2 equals 12.6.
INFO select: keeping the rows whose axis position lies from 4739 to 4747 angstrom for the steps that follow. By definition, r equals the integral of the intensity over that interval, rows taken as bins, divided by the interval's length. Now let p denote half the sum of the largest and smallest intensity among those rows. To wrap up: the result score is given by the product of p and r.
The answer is 171.5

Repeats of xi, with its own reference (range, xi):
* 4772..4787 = 4778.0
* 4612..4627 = 4623.0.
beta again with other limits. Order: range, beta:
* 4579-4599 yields 1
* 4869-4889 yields 1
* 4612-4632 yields 4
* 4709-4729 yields 6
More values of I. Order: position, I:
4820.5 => 2.83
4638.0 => 2.76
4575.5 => 2.77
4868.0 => 2.81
